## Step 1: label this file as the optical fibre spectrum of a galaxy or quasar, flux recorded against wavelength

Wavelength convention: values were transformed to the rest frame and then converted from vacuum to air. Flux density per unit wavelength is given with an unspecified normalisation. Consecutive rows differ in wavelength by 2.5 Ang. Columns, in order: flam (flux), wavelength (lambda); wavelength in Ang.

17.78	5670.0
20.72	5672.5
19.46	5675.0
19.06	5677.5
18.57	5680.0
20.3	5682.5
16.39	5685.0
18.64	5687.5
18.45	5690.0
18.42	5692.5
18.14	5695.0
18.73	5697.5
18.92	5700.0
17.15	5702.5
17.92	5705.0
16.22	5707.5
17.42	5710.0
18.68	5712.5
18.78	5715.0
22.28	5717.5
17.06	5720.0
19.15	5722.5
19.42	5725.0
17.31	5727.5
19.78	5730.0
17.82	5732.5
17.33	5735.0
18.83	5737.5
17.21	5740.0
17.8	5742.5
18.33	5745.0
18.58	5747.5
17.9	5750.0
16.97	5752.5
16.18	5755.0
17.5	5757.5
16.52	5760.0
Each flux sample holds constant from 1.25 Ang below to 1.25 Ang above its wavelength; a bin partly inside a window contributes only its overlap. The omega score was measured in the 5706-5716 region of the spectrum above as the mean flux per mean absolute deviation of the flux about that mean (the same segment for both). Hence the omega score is 19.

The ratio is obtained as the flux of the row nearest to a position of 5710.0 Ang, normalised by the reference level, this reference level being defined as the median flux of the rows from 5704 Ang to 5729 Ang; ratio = 0.95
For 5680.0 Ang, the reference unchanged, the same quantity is 1.01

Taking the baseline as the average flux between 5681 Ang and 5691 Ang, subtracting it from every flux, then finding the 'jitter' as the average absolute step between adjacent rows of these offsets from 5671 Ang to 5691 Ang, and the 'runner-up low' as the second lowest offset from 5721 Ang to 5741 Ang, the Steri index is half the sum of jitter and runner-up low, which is 0.16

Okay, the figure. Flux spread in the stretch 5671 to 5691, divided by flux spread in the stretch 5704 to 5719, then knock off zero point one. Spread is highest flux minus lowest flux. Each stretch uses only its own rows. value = 0.6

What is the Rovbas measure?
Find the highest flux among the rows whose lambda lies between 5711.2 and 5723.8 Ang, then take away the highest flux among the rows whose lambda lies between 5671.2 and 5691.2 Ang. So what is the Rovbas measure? 1.6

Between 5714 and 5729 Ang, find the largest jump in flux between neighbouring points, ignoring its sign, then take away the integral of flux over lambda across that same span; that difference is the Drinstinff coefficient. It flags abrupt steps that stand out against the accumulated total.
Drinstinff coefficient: -280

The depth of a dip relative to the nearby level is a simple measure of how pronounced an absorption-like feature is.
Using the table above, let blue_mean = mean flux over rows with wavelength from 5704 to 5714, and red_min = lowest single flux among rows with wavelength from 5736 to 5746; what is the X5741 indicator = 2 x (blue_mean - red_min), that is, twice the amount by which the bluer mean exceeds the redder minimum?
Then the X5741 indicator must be 0.7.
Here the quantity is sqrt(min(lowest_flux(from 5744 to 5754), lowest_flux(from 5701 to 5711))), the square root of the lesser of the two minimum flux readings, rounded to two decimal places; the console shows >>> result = 4.03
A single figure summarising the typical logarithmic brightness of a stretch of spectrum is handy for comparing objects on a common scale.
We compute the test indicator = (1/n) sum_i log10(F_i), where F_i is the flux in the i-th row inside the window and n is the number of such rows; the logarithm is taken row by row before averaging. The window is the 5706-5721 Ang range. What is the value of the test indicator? 1.263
